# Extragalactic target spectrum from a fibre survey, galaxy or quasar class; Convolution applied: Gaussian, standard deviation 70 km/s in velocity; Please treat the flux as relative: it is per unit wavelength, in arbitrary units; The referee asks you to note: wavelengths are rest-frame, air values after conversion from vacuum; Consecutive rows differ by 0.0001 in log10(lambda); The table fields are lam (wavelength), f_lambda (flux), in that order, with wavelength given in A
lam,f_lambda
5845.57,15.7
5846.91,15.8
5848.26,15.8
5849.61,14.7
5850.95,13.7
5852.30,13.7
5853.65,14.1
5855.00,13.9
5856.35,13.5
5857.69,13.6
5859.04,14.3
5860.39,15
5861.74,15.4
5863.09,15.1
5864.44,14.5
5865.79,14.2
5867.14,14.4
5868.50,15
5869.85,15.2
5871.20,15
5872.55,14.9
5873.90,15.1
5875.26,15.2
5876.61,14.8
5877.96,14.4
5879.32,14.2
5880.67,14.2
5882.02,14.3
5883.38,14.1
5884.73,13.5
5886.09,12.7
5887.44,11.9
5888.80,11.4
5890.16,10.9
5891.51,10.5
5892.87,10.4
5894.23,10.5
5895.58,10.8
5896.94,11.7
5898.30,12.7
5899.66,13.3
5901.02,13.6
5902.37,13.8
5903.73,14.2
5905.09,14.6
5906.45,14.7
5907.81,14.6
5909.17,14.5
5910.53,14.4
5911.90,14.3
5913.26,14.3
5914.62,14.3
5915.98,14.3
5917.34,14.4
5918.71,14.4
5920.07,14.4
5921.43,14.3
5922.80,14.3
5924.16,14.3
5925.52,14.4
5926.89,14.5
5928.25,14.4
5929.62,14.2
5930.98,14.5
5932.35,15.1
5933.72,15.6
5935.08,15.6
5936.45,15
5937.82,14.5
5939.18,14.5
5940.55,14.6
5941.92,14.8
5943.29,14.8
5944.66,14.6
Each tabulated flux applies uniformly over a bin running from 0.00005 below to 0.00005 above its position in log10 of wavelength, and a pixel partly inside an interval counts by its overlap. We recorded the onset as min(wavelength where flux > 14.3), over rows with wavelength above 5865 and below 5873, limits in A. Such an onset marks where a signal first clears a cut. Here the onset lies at 5867.14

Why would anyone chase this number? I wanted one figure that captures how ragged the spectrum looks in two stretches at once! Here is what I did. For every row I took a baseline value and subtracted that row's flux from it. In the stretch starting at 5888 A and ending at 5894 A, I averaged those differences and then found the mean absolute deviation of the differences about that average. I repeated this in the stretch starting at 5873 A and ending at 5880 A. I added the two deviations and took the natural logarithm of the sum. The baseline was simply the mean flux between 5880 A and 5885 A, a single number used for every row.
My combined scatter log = -0.35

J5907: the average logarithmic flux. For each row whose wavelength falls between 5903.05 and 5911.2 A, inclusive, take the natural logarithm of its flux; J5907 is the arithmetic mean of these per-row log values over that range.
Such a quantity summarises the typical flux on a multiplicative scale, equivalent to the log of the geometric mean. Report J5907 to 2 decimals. 2.67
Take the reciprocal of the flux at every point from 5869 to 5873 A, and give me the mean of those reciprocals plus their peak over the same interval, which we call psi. 0.134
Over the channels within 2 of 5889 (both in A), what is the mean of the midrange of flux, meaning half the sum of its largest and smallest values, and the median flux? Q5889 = 11.40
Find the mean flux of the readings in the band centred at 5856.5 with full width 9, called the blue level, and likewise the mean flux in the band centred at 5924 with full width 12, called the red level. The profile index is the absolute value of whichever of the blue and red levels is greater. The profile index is 14.4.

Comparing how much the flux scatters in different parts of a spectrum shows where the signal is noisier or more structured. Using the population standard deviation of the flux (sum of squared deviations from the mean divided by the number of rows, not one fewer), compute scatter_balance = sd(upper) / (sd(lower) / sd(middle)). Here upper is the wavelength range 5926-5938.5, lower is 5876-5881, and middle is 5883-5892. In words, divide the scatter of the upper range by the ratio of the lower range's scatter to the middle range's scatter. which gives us 2.5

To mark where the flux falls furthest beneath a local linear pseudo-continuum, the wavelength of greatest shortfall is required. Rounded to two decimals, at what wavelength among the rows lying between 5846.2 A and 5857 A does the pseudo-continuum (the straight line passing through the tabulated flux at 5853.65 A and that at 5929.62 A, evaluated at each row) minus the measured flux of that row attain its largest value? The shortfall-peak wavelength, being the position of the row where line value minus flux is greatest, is 5856.35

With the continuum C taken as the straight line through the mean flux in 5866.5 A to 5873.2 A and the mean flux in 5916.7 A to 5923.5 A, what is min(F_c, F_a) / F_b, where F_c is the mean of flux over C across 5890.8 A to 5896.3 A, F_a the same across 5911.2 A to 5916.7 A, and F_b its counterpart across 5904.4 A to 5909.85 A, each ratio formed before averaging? 0.72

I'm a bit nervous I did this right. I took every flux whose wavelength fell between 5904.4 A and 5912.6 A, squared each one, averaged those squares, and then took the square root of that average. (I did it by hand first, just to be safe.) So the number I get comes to 14.5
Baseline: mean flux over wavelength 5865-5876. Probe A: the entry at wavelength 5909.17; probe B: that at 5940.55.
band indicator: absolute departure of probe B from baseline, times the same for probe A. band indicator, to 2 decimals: 0.10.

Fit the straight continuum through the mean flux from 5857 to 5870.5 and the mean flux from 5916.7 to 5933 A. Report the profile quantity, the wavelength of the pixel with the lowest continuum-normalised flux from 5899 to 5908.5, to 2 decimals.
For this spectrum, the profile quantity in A 5899.66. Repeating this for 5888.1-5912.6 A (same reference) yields 5892.87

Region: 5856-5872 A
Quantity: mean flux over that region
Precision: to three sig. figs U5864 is 14.6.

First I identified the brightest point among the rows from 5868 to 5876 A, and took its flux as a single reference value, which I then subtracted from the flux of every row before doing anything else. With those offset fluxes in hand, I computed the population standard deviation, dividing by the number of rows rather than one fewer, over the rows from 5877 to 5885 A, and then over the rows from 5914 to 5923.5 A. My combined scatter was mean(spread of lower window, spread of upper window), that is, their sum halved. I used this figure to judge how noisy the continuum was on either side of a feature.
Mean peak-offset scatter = 0.17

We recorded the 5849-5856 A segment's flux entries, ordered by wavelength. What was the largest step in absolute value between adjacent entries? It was 1.00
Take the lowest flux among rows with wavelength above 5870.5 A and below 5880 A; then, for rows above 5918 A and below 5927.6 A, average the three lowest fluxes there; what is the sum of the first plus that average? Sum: 28.5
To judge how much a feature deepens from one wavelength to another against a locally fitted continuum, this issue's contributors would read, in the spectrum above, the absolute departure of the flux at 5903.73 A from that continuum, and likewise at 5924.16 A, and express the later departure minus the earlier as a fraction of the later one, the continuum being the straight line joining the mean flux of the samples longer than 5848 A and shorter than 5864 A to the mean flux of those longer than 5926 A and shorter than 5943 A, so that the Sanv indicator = 0.0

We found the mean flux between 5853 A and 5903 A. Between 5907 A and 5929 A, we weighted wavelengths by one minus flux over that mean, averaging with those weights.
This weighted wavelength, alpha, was 5917.9 A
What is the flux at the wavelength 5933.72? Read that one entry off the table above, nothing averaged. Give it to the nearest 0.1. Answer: 15.6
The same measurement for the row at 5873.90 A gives 15.1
